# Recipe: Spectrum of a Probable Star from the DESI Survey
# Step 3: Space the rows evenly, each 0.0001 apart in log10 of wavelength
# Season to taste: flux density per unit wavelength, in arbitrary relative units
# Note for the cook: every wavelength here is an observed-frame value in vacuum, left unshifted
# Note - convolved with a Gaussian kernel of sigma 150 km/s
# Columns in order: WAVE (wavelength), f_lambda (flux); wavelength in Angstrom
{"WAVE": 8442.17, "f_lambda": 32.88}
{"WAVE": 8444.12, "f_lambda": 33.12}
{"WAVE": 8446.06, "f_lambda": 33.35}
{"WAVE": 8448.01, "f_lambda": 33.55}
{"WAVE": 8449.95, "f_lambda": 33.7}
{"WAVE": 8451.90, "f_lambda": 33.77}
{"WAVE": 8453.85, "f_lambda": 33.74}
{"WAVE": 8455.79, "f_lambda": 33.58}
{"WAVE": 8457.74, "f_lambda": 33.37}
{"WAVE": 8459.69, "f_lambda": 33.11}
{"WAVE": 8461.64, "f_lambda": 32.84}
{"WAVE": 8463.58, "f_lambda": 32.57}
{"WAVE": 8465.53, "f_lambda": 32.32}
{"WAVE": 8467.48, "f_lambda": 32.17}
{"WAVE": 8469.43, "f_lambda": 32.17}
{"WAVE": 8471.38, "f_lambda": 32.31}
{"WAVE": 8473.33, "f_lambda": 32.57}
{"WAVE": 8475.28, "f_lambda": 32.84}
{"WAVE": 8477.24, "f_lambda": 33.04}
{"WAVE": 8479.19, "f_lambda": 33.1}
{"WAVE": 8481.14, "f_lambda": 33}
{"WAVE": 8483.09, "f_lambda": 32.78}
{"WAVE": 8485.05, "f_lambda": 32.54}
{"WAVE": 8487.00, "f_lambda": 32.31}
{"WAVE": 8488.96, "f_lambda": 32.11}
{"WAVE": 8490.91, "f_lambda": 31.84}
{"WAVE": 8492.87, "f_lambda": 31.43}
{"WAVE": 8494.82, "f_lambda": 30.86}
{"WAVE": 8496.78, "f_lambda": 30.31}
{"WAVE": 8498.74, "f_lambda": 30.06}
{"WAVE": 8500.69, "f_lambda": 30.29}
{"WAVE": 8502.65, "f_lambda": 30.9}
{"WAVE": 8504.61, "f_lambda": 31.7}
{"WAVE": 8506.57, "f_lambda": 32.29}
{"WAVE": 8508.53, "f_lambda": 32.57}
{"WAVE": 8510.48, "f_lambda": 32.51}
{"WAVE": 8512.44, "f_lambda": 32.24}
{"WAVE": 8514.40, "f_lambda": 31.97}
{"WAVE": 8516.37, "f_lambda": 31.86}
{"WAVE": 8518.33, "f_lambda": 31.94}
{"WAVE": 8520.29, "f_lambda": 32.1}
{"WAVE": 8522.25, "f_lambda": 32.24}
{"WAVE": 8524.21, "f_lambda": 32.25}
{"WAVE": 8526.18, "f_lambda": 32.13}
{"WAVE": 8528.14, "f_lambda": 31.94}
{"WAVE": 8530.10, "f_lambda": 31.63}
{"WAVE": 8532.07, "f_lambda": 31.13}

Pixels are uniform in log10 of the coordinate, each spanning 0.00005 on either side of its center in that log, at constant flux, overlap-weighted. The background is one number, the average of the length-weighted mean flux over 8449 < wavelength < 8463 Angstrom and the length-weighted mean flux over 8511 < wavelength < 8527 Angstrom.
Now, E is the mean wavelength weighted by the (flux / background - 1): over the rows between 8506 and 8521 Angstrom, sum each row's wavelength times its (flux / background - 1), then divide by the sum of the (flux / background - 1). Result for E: 8514.9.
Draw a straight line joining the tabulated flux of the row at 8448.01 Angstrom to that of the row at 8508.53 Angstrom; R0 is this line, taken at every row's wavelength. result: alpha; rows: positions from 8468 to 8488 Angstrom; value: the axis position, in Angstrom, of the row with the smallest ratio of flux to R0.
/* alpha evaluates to 8469.43 Angstrom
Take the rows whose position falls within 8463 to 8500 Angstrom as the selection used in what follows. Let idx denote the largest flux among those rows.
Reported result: 33.1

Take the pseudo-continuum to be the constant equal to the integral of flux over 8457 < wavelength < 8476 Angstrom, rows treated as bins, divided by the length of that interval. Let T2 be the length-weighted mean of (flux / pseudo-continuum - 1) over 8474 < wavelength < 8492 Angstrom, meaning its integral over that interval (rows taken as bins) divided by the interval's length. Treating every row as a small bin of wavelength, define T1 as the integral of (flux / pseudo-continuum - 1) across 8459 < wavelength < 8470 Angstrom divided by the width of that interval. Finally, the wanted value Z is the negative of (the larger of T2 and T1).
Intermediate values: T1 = -0.003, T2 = 0.000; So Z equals 0.000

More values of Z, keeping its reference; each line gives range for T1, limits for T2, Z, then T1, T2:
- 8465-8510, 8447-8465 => -0.022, -0.020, 0.022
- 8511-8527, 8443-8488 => -0.010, -0.016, 0.010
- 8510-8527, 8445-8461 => -0.027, -0.015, 0.027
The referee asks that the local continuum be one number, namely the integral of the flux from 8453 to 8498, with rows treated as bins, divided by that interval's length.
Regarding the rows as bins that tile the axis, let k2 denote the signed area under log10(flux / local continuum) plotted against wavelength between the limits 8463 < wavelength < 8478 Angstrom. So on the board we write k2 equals 0.01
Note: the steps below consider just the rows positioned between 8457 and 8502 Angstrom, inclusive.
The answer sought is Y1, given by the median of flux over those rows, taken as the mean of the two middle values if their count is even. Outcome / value 32.3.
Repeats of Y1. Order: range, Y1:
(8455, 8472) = 32.6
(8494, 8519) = 31.9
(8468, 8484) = 32.8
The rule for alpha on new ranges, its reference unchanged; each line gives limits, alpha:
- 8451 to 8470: 8467.48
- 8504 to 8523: 8504.61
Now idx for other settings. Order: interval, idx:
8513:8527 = 32.25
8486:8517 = 32.57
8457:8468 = 33.37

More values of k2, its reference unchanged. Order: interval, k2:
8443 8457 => 0.20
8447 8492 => 0.22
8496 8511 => -0.24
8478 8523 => -0.36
